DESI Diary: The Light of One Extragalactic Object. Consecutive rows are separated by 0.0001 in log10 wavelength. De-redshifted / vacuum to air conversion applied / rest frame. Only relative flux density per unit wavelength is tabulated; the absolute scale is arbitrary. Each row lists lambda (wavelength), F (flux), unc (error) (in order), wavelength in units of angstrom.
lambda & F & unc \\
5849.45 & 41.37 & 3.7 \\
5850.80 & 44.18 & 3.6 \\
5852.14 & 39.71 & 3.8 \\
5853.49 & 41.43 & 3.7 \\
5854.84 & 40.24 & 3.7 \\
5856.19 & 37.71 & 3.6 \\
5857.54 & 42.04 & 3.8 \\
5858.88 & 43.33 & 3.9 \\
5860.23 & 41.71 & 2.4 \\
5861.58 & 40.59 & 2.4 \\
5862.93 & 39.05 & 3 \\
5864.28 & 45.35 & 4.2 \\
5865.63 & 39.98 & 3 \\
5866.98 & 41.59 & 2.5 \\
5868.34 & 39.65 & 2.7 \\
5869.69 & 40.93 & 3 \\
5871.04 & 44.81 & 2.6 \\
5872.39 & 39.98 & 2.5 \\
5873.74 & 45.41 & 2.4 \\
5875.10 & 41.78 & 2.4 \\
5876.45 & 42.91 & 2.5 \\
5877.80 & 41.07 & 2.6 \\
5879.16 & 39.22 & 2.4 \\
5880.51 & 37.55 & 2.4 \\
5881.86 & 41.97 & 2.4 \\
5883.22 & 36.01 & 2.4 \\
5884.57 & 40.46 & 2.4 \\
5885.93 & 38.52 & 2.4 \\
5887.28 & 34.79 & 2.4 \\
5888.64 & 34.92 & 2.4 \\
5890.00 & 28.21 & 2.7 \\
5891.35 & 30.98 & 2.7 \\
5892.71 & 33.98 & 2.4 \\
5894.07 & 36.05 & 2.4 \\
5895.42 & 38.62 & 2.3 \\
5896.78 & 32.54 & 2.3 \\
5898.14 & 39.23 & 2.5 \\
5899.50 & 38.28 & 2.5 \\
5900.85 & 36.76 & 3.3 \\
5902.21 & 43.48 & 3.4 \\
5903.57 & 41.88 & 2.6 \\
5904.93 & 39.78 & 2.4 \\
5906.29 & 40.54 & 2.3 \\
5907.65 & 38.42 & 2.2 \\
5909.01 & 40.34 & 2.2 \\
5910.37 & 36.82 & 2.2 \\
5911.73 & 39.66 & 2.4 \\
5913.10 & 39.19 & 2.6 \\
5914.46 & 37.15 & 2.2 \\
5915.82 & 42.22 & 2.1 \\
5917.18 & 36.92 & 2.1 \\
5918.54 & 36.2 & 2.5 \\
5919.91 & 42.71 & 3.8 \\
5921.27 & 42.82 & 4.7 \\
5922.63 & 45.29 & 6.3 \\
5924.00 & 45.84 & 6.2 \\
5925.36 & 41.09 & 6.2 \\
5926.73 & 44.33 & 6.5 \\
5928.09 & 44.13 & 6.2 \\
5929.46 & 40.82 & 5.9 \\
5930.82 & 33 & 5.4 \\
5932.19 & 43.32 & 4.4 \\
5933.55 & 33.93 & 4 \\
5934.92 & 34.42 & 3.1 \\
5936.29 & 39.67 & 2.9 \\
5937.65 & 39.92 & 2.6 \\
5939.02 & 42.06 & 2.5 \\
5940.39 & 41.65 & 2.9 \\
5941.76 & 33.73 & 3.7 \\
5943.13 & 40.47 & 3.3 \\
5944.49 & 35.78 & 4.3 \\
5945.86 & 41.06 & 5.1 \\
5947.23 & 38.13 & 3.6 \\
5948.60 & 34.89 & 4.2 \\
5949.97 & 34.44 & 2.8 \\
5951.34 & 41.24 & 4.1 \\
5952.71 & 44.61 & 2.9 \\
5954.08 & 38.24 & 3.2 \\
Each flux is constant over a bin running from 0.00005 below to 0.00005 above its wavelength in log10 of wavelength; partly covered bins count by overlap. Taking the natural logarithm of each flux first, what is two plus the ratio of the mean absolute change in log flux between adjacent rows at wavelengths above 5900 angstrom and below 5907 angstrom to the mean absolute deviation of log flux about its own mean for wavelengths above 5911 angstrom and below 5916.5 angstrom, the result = 4.0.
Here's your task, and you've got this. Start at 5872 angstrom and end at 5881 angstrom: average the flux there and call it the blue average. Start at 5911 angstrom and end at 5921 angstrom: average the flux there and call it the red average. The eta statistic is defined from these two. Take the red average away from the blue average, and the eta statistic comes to 2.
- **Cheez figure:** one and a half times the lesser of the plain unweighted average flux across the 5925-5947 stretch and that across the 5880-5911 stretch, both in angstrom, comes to 56.1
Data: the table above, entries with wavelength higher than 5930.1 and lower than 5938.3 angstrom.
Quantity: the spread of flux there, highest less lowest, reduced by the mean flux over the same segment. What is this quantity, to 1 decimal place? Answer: -27.1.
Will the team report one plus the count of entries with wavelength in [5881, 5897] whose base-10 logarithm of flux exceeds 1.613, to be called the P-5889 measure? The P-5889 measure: 2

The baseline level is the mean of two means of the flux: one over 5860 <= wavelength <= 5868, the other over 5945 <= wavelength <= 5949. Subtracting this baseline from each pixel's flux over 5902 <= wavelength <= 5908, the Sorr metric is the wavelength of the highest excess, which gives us 5902.21 angstrom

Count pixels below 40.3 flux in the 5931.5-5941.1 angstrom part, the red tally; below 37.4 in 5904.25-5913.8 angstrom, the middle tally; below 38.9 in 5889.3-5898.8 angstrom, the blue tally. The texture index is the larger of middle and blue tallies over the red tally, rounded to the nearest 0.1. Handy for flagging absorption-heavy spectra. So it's 1.5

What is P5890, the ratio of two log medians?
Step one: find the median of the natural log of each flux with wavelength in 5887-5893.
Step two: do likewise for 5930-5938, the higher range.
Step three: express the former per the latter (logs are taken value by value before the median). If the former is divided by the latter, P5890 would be 0.98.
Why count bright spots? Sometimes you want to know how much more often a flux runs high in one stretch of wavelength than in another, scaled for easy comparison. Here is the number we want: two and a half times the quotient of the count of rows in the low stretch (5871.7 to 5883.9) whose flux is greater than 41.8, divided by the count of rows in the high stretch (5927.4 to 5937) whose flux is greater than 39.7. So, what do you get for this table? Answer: 2.5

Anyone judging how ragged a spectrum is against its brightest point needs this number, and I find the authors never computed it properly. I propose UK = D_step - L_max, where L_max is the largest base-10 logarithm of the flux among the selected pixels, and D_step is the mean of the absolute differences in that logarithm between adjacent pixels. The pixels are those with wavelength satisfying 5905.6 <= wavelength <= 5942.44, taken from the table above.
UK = -1.623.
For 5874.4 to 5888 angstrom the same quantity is -1.599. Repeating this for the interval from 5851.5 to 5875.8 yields -1.627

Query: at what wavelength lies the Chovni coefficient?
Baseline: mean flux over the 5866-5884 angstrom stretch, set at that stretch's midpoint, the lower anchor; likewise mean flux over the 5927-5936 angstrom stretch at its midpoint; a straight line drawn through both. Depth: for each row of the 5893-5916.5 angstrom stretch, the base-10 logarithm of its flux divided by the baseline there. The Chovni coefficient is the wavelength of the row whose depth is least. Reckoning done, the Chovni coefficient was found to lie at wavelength 5896.78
